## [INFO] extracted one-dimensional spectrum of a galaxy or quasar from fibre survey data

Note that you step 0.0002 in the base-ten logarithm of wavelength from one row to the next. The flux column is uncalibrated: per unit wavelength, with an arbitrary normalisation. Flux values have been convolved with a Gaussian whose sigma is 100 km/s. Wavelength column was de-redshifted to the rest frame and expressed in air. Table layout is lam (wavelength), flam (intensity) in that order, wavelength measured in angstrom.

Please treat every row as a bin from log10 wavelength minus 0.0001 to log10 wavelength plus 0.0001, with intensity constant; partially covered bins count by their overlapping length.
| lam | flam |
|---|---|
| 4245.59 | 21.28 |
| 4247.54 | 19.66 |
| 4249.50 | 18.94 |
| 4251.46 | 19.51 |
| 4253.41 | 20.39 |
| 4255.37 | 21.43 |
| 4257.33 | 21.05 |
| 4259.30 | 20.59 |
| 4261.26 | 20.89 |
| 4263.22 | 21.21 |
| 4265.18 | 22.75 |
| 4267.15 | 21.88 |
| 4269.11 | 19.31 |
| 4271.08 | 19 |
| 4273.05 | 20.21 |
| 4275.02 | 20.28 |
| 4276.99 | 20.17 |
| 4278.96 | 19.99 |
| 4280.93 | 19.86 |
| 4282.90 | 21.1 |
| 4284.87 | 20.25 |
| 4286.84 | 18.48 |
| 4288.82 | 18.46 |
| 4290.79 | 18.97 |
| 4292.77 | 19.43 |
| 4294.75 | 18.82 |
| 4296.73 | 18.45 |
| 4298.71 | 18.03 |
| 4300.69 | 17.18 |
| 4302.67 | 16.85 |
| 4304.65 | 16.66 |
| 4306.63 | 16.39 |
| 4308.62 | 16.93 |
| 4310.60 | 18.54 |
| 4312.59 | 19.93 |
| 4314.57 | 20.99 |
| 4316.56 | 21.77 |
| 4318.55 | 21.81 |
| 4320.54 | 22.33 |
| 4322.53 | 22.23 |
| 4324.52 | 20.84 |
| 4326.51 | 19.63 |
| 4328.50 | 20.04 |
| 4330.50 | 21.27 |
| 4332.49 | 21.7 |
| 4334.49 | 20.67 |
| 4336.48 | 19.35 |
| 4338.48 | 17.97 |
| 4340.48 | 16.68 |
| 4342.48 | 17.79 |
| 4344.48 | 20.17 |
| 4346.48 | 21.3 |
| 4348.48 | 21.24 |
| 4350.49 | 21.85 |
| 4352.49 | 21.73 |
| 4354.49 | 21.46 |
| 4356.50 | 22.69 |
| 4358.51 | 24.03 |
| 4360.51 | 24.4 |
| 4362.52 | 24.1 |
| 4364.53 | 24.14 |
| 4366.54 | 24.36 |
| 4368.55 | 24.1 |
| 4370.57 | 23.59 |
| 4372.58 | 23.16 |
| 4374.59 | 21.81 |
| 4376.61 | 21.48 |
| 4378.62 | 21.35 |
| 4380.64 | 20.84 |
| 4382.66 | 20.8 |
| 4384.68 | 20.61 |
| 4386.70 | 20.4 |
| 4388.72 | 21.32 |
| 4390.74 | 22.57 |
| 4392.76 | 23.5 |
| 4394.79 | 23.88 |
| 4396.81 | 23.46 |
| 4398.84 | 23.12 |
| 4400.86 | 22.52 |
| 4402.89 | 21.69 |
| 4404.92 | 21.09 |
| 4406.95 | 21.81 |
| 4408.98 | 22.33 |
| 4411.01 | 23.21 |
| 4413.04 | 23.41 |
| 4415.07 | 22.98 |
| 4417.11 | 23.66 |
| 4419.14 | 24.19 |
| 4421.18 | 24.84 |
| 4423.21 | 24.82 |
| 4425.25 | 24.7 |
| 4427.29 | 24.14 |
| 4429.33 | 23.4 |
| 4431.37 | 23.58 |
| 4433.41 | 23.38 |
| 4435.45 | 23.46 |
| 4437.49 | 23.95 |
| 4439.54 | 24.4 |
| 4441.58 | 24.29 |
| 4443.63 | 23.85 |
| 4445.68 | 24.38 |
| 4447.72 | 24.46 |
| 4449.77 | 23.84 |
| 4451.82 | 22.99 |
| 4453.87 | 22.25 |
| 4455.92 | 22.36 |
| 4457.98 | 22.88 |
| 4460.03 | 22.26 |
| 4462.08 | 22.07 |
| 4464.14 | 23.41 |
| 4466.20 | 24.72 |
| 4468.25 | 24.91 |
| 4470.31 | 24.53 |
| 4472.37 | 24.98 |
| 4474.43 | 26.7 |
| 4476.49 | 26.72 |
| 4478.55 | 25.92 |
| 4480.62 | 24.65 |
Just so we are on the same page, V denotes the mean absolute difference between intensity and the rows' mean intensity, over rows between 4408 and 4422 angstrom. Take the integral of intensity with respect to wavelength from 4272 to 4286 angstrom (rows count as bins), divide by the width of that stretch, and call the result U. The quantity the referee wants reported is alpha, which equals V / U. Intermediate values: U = 20.2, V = 0.61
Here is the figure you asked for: 0.030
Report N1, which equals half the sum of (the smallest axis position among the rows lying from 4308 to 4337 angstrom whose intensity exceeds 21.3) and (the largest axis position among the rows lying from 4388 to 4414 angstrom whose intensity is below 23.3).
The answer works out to 4363.8 angstrom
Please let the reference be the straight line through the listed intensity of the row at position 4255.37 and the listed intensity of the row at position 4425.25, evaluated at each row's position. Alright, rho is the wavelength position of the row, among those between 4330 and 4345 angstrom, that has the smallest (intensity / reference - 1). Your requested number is 4340.48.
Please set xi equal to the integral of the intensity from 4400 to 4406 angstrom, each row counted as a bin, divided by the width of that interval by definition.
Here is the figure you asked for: 21.7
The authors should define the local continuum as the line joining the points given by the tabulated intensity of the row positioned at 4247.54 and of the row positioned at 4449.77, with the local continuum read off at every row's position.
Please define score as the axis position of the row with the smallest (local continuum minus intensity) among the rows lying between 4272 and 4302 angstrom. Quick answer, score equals 4282.90 angstrom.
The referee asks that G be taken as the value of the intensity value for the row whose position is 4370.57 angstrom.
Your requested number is 23.59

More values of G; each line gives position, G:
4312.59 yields 19.93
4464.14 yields 23.41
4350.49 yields 21.85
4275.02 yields 20.28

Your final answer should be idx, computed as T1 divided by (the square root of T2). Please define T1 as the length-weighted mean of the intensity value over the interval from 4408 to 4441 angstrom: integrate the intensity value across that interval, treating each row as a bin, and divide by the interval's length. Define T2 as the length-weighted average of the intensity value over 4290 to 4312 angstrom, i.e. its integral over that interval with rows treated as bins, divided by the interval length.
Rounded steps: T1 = 24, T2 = 17.9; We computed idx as 5.63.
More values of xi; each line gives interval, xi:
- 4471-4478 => 26.0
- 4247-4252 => 19.3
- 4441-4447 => 24.2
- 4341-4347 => 19.4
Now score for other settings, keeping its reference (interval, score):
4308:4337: 4320.54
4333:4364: 4360.51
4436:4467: 4439.54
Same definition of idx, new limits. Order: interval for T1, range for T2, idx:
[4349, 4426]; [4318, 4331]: 4.95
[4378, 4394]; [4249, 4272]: 4.72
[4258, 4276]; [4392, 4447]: 4.27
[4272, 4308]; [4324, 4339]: 4.19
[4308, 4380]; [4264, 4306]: 4.86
